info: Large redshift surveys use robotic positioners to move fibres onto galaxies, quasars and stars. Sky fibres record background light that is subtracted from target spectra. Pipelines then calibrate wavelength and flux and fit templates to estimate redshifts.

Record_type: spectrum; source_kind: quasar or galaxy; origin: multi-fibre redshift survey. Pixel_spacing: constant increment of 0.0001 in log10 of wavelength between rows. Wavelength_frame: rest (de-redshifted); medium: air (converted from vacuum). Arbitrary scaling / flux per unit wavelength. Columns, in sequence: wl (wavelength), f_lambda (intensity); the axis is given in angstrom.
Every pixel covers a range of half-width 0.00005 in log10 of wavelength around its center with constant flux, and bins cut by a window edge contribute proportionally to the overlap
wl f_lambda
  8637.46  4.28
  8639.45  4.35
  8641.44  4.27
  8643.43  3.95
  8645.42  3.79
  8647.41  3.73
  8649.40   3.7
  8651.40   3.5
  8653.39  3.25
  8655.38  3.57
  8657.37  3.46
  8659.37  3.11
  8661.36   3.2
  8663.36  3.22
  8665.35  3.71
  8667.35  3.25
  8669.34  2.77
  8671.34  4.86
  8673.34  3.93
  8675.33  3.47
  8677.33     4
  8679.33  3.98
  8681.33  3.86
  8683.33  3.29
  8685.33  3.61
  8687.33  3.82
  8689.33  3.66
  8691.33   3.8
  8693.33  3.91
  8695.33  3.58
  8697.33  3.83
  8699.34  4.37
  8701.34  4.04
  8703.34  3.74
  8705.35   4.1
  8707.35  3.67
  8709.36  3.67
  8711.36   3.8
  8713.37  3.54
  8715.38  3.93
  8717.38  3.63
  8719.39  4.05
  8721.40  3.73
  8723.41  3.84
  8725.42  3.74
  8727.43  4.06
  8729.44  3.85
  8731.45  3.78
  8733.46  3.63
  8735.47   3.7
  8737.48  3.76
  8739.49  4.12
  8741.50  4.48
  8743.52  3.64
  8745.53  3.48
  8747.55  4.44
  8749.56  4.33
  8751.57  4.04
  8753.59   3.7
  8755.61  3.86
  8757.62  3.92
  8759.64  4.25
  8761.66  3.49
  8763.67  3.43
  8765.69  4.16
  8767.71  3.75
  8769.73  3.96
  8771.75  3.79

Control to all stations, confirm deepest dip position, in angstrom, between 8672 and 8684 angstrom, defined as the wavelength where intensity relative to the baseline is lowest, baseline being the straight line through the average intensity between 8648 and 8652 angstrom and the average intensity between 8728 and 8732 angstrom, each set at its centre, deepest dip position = 8683.33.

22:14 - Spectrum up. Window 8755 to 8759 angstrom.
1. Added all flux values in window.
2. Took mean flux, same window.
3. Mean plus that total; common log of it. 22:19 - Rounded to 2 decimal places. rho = 1.07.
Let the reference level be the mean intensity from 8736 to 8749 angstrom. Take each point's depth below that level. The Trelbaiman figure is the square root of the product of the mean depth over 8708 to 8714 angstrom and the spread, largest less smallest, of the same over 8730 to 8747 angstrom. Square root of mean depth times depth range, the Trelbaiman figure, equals 0.56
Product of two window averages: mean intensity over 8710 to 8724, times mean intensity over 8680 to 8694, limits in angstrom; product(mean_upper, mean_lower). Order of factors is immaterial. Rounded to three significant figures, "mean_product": 14.0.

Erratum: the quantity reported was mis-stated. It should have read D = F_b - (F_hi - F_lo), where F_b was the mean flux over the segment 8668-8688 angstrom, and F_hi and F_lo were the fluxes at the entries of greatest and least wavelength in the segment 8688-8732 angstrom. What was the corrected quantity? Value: 3.6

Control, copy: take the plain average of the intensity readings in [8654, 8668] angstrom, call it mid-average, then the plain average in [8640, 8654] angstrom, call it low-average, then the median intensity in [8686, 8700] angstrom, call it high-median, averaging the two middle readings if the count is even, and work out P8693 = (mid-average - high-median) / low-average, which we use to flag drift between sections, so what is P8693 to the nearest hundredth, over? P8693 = -0.12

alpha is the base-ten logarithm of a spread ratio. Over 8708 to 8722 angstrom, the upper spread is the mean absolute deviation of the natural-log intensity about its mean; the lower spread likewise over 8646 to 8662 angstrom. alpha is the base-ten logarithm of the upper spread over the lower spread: -0.18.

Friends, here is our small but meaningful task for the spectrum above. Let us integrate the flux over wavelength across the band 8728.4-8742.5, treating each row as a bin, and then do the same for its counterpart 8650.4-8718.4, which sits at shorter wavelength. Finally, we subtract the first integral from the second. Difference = 195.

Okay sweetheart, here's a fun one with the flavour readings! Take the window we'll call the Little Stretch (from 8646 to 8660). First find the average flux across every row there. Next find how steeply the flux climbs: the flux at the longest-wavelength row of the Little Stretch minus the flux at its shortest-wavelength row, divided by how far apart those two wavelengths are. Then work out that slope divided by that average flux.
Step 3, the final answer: -0.015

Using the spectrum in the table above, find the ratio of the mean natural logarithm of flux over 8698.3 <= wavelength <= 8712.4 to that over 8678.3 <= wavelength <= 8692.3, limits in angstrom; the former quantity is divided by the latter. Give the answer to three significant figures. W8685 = 1.04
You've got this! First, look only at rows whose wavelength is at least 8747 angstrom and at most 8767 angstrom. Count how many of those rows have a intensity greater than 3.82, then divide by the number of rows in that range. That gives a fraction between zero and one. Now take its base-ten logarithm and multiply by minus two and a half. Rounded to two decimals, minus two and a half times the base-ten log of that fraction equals 0.39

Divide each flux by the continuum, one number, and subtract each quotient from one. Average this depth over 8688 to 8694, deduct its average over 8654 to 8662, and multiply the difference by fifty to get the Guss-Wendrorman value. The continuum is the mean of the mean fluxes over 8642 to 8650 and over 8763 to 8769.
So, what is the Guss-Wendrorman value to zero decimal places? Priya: -6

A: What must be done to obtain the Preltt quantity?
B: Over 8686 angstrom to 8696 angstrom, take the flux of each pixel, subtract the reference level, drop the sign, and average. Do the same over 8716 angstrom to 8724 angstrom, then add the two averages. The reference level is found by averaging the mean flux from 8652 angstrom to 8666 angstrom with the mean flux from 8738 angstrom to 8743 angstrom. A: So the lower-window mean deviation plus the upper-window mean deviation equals 0.24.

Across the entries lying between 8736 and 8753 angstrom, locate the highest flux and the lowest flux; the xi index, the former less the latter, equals 1.0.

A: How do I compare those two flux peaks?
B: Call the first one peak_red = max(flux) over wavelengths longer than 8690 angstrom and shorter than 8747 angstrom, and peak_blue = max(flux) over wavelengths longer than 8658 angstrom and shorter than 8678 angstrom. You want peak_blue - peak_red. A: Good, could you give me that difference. 0.4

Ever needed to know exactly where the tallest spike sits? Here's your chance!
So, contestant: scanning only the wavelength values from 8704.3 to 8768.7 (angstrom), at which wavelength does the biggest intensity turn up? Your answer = 8741.50 angstrom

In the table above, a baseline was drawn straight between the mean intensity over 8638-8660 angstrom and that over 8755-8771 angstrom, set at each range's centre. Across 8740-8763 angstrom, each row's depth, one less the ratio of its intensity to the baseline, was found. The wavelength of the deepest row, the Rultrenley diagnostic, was 8761.66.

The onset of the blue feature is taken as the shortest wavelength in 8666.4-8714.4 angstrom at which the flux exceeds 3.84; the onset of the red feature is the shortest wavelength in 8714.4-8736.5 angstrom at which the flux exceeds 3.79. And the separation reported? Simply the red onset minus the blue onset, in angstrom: 44.0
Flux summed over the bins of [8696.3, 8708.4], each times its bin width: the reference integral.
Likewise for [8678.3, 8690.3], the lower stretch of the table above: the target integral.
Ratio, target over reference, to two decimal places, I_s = 0.93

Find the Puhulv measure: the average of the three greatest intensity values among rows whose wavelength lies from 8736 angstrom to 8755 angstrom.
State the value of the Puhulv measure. 4.42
